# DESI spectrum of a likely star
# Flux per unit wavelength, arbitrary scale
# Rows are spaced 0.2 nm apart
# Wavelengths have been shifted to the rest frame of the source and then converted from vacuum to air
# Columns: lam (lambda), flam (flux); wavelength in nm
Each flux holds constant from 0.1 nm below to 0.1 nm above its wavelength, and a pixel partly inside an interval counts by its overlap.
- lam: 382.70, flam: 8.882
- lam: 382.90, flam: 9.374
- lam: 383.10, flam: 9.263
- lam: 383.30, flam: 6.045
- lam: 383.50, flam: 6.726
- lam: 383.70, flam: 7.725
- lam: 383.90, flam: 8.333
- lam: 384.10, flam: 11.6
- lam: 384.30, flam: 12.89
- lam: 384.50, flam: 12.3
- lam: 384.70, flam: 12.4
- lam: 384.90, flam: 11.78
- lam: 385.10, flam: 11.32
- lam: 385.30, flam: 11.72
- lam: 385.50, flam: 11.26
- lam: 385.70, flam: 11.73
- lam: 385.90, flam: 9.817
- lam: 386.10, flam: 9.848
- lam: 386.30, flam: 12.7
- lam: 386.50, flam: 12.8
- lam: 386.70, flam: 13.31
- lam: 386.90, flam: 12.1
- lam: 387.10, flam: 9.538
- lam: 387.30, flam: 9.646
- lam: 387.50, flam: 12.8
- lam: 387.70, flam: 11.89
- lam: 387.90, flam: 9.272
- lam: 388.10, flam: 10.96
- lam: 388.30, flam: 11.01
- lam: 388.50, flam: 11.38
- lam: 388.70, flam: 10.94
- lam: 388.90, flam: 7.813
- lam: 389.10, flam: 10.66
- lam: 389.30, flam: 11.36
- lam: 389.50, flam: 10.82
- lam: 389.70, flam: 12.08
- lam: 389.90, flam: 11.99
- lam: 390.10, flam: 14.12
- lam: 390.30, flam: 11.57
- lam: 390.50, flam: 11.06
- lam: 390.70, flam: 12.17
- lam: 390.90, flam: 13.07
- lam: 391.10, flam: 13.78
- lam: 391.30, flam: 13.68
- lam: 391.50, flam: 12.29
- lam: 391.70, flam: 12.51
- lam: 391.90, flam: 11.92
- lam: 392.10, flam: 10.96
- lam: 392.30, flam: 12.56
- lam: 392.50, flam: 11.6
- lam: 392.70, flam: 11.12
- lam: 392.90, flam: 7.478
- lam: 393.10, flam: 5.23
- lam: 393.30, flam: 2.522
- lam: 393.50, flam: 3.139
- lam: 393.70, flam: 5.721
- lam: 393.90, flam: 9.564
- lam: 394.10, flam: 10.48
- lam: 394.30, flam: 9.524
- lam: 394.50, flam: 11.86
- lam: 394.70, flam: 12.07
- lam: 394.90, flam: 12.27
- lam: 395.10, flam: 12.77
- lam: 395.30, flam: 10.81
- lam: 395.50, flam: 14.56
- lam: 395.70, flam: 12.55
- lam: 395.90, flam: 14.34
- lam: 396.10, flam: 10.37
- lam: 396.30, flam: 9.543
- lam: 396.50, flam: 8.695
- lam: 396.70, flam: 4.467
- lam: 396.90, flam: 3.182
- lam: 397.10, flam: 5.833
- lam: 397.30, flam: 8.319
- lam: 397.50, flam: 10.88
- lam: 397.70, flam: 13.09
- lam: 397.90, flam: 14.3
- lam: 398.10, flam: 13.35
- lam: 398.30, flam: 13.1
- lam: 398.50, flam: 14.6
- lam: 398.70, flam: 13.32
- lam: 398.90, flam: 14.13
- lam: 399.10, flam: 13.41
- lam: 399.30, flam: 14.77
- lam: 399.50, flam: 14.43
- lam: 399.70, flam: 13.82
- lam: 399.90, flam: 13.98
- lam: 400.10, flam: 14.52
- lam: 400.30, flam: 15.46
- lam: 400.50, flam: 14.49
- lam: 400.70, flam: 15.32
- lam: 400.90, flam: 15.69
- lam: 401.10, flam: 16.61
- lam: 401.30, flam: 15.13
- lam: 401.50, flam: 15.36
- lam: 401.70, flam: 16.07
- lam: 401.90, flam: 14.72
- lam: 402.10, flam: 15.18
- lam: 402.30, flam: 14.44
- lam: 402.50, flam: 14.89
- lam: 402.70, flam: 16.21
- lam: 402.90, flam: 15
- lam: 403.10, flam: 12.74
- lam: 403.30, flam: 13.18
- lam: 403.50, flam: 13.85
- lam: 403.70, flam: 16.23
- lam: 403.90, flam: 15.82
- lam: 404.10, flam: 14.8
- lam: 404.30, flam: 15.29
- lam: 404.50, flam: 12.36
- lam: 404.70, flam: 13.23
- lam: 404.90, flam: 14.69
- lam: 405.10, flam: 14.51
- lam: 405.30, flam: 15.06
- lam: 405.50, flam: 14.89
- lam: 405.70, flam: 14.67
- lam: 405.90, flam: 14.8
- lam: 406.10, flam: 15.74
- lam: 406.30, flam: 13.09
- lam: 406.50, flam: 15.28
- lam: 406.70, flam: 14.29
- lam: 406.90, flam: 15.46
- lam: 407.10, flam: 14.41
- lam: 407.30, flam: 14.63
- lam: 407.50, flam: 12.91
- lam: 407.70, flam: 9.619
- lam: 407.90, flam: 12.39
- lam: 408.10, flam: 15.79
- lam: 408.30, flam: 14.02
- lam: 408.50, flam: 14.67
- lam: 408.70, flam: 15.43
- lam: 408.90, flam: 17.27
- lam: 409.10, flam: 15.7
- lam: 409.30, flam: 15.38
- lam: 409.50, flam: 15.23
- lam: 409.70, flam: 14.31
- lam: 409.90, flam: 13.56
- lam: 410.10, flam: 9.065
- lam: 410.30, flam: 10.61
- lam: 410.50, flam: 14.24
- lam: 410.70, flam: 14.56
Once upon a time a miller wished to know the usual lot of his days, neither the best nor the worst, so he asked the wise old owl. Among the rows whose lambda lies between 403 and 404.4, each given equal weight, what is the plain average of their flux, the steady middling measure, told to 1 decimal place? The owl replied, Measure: 14.6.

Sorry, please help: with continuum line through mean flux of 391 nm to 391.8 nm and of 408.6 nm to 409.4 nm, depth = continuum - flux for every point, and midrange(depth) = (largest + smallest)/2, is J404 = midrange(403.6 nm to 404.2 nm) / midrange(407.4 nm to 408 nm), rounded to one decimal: -0.1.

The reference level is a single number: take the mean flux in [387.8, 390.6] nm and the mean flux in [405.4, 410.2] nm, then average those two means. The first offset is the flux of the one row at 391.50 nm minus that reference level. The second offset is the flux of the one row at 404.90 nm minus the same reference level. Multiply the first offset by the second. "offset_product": -0.8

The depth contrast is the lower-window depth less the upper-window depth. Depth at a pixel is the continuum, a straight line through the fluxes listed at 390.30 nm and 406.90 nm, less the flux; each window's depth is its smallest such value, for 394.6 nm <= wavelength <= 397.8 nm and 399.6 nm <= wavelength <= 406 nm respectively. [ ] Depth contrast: 0.7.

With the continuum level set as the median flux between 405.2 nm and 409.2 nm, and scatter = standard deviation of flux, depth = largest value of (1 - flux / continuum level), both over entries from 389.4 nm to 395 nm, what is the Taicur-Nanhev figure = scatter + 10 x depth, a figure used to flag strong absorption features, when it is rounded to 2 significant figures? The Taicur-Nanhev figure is 11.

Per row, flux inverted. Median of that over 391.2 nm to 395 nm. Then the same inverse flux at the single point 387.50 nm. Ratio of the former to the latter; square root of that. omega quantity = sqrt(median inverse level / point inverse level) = 1.07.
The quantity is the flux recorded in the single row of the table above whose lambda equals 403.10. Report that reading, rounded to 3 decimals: 12.740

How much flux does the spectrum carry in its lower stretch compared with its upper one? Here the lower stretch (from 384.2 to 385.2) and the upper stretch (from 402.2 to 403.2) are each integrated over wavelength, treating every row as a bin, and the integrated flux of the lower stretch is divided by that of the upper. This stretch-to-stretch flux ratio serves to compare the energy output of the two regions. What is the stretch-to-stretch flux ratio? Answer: 0.83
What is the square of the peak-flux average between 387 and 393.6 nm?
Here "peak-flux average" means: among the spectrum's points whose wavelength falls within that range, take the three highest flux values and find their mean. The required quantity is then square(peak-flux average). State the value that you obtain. 192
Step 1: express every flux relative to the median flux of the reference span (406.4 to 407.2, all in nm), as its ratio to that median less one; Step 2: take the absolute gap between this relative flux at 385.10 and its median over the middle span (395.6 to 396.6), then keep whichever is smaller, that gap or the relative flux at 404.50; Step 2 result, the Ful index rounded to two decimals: -0.17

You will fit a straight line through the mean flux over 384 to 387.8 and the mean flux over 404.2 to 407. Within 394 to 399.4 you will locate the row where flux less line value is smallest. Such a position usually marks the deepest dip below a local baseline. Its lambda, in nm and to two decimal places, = 396.90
